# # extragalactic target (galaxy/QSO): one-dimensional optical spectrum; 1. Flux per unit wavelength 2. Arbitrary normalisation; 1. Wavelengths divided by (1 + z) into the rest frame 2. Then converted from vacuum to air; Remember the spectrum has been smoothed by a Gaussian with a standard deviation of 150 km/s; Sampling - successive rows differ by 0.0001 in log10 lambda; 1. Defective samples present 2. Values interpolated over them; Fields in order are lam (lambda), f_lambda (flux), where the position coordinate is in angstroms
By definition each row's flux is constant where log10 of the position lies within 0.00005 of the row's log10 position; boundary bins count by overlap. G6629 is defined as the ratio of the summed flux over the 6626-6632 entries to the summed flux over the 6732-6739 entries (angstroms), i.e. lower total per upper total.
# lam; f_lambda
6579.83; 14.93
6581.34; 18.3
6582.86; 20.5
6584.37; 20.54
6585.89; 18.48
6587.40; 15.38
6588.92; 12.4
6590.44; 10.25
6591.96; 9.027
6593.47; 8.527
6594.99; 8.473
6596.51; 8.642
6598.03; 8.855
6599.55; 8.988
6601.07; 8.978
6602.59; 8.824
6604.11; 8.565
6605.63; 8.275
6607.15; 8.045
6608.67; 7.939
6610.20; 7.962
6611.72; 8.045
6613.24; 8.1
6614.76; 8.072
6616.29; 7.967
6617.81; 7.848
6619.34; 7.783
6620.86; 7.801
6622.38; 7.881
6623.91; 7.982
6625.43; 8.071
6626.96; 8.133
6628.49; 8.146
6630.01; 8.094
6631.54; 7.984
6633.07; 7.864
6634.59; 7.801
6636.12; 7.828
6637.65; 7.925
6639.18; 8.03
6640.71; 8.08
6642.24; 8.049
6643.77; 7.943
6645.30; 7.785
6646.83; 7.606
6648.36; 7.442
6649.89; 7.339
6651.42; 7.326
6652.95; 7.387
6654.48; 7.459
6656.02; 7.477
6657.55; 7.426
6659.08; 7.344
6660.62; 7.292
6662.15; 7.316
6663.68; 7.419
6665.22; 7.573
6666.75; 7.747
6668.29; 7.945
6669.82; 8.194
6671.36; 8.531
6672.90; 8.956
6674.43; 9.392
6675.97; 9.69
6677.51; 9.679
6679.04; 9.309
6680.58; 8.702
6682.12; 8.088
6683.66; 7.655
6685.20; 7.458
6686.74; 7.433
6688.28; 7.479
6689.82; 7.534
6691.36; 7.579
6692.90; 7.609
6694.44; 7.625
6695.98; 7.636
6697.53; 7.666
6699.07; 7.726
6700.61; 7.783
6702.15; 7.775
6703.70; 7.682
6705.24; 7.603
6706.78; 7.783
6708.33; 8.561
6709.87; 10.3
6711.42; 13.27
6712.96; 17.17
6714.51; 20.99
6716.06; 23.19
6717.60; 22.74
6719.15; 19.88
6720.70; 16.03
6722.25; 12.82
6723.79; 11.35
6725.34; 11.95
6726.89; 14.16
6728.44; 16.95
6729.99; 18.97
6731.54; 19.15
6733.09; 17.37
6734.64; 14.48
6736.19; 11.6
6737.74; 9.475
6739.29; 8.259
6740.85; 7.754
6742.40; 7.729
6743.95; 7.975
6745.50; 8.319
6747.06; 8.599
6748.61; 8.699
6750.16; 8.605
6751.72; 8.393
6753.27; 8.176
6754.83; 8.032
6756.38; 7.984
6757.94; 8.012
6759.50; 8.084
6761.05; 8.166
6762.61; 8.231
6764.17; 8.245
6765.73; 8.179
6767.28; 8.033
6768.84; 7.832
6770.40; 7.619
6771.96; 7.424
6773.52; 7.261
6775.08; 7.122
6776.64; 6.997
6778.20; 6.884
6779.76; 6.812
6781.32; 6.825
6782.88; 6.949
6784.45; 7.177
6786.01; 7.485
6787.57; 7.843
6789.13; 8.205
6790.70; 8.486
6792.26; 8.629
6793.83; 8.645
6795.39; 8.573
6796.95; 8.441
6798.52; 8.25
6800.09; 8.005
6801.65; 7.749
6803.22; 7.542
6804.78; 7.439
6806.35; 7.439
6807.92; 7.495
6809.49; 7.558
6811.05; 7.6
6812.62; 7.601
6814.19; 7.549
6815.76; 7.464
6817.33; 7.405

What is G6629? 0.61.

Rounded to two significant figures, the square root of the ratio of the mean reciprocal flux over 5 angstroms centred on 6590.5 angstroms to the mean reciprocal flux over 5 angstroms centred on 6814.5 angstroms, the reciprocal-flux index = 0.85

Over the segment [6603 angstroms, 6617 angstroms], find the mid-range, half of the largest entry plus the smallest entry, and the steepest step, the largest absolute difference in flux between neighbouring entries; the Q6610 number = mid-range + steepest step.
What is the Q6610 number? 8.54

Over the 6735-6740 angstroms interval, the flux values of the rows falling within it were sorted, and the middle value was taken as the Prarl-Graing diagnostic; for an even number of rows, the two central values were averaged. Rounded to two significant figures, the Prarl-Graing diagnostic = 9.5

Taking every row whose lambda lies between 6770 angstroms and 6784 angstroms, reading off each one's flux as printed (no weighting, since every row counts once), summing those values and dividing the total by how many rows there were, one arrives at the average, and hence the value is 7.1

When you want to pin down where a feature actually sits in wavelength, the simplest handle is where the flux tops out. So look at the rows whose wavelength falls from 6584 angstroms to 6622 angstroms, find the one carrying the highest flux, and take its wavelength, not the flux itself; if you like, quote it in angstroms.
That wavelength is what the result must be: 6584.37 angstroms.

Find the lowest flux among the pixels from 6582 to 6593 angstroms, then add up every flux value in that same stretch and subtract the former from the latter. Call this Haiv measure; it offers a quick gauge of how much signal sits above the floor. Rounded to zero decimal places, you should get 98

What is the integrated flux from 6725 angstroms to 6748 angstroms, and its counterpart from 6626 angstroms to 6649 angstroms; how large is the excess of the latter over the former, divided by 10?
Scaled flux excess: -10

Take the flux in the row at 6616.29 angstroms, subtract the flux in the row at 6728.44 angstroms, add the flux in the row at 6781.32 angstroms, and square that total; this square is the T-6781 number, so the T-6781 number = 5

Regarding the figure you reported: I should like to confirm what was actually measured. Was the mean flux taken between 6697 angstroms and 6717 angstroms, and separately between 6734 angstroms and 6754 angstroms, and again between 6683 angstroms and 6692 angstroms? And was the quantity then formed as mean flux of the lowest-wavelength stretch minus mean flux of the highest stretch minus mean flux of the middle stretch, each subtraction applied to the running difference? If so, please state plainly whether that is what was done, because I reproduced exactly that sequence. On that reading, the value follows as -13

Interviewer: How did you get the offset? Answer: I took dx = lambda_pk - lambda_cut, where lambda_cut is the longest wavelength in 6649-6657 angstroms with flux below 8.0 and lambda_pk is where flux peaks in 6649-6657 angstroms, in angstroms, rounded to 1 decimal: 0.0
